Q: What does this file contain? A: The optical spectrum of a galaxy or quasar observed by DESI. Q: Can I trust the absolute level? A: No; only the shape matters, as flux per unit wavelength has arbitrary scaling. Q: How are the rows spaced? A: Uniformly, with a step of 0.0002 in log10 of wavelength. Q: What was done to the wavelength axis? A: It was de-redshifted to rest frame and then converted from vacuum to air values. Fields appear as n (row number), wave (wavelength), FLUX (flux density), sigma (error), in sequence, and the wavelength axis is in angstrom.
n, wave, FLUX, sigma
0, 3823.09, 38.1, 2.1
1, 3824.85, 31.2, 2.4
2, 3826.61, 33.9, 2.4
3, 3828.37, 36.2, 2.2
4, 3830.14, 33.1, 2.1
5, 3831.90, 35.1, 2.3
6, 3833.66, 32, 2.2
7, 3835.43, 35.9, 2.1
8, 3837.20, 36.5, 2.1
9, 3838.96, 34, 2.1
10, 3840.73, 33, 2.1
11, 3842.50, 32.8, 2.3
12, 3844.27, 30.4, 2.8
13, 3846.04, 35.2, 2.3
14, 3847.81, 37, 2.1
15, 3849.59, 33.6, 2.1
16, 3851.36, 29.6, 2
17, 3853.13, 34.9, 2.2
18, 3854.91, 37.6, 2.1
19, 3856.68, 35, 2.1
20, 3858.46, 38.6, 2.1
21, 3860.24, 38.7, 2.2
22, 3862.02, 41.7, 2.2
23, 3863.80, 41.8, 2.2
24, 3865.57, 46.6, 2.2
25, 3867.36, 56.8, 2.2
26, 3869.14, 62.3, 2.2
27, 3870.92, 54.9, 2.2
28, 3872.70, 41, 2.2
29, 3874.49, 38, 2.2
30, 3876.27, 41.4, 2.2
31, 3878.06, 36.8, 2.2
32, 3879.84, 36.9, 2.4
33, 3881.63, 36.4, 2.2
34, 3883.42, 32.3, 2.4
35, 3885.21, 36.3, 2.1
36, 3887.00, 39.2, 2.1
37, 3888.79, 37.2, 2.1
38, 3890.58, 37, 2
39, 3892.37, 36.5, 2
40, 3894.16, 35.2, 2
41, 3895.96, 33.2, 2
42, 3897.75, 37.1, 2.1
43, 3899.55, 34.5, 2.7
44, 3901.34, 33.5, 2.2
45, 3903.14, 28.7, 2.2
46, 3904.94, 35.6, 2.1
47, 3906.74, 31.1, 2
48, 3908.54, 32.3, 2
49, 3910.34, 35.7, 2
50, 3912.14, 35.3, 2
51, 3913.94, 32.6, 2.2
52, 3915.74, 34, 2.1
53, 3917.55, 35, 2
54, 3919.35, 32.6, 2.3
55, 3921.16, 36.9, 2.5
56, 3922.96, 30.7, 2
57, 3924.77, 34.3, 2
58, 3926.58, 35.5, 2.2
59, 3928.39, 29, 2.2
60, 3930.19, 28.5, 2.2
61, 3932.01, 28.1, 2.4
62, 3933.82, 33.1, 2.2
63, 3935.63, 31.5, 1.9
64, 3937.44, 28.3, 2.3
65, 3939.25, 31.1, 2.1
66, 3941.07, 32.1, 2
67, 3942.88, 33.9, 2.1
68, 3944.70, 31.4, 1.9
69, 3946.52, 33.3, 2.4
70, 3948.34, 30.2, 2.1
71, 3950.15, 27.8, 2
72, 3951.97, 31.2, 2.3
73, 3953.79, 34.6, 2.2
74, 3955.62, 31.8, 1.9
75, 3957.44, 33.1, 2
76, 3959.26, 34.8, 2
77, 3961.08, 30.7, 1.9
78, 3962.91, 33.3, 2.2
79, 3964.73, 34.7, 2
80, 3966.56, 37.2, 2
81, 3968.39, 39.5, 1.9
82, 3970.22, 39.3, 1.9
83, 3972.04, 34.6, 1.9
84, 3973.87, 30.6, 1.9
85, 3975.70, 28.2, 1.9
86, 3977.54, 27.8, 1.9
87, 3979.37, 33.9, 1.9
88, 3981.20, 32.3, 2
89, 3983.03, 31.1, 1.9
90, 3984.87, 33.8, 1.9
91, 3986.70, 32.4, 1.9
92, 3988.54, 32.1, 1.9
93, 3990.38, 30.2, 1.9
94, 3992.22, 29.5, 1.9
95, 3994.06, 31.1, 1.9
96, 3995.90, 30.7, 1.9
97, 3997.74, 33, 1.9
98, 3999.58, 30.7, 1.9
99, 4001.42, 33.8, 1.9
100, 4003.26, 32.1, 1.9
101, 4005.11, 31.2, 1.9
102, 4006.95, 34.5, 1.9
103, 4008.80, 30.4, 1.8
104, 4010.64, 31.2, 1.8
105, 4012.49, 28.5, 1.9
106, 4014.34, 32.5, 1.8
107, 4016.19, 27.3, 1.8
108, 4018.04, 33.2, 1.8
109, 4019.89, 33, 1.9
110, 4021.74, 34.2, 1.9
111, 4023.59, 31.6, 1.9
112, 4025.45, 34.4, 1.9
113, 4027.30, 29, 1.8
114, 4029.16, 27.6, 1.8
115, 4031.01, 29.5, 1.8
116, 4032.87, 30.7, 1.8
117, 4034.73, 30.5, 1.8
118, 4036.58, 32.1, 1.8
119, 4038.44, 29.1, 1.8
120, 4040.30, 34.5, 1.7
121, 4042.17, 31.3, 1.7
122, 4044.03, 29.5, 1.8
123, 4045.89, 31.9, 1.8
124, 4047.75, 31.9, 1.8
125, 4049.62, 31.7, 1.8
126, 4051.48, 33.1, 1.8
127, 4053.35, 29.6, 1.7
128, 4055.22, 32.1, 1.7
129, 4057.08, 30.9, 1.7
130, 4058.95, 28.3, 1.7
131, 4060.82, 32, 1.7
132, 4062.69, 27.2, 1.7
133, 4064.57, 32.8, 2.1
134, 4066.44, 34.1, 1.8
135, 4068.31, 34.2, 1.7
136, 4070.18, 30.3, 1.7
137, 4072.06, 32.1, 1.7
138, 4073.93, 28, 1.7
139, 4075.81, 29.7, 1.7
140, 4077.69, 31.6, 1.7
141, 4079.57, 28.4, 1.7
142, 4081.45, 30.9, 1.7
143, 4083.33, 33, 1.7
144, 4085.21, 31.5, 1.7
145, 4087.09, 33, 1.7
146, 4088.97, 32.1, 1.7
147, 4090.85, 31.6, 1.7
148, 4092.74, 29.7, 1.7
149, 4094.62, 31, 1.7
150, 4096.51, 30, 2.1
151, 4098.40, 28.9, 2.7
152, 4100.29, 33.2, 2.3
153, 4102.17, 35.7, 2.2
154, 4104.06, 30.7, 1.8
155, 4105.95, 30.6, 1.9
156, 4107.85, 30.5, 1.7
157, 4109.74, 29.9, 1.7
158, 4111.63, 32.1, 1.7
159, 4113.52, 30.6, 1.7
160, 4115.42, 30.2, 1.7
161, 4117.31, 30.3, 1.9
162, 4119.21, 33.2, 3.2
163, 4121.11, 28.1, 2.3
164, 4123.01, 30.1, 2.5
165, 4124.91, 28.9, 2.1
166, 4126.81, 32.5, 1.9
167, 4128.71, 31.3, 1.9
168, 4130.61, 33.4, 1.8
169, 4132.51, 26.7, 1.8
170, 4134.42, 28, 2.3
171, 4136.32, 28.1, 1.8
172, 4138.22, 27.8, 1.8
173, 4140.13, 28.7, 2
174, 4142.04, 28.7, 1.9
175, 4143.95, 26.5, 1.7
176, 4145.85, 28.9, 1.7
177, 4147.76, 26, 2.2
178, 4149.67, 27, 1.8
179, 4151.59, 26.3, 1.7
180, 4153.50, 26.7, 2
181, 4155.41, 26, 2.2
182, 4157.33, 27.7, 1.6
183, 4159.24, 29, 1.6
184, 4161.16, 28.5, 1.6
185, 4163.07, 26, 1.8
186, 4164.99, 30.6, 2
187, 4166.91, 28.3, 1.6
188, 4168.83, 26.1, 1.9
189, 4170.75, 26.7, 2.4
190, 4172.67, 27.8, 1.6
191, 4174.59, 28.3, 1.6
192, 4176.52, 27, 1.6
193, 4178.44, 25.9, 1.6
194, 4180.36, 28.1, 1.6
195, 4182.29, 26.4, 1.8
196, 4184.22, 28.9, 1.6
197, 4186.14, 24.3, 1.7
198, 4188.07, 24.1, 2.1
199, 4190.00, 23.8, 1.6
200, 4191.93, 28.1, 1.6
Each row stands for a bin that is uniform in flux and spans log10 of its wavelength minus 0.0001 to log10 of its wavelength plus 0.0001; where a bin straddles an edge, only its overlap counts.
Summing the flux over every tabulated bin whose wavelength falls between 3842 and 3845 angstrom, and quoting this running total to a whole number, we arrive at 63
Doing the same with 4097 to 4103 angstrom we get 98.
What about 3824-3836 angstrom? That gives 237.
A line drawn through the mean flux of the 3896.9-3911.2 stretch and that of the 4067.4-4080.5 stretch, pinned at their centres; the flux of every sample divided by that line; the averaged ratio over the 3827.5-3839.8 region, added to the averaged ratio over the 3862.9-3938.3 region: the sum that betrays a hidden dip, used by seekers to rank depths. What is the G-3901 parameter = 2.08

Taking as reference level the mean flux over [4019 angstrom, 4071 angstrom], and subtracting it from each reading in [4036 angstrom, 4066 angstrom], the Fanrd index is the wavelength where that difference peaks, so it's 4040.30 angstrom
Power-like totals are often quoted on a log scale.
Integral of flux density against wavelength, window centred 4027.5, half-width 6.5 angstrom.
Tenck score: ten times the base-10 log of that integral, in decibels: 26.0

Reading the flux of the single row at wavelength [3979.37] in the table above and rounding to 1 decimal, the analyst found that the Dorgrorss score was 33.9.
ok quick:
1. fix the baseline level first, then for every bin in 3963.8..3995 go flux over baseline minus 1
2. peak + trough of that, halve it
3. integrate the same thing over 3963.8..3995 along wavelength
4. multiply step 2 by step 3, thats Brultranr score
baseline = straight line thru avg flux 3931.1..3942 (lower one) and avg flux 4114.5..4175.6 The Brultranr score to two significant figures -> 0.29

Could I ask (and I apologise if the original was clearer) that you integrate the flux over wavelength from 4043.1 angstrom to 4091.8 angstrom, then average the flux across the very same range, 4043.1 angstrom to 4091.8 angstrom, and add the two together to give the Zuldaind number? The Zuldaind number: 1551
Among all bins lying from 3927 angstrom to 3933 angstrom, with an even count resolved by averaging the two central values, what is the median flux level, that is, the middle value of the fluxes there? 28.5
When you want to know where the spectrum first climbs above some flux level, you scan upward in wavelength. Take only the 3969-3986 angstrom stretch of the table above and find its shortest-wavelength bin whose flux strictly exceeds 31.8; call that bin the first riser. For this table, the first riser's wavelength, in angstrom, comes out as 3970.22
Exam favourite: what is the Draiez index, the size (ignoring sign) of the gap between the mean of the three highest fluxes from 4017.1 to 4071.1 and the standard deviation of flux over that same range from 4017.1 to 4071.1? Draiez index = 32.3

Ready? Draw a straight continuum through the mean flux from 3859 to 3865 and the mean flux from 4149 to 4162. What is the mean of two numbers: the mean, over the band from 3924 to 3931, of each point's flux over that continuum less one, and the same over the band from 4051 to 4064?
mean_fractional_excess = -0.10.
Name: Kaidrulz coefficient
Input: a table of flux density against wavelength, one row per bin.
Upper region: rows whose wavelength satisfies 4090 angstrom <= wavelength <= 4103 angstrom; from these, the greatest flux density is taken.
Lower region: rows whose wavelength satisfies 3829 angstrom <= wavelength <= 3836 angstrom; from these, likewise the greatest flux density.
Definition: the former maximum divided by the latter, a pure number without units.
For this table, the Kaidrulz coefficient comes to 0.99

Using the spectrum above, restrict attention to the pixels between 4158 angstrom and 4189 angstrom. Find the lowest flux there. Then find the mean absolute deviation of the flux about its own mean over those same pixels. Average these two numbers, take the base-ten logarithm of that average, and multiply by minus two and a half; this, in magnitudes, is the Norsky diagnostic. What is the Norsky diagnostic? -2.77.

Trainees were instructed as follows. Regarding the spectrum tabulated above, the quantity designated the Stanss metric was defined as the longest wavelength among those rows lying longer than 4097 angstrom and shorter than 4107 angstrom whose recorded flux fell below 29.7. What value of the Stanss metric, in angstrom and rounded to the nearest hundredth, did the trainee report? 4098.40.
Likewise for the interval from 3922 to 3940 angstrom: 3937.44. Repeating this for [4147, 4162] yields 4161.16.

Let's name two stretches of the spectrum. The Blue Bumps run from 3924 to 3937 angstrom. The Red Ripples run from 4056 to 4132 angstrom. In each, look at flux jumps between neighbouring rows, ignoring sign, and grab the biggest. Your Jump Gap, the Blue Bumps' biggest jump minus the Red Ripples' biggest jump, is 1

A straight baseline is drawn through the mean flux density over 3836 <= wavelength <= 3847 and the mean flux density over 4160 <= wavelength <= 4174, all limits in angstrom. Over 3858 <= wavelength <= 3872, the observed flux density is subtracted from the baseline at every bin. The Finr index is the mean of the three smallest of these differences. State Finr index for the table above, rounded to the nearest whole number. -25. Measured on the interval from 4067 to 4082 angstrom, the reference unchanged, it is -3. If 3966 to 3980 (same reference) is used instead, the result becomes -7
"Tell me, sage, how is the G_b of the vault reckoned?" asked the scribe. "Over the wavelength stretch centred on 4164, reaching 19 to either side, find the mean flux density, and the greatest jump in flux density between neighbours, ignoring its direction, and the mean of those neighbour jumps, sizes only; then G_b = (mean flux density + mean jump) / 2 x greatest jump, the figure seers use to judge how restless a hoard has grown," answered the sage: 66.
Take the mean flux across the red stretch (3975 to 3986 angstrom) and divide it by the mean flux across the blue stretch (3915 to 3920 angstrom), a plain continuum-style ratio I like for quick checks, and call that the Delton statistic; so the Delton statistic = 0.92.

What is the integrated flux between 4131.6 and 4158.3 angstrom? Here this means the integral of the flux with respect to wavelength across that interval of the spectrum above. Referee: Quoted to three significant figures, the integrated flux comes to 731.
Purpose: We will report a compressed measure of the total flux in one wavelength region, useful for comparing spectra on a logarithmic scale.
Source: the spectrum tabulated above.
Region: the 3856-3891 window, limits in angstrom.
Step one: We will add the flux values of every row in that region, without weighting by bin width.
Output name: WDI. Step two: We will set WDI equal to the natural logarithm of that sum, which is 6.72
